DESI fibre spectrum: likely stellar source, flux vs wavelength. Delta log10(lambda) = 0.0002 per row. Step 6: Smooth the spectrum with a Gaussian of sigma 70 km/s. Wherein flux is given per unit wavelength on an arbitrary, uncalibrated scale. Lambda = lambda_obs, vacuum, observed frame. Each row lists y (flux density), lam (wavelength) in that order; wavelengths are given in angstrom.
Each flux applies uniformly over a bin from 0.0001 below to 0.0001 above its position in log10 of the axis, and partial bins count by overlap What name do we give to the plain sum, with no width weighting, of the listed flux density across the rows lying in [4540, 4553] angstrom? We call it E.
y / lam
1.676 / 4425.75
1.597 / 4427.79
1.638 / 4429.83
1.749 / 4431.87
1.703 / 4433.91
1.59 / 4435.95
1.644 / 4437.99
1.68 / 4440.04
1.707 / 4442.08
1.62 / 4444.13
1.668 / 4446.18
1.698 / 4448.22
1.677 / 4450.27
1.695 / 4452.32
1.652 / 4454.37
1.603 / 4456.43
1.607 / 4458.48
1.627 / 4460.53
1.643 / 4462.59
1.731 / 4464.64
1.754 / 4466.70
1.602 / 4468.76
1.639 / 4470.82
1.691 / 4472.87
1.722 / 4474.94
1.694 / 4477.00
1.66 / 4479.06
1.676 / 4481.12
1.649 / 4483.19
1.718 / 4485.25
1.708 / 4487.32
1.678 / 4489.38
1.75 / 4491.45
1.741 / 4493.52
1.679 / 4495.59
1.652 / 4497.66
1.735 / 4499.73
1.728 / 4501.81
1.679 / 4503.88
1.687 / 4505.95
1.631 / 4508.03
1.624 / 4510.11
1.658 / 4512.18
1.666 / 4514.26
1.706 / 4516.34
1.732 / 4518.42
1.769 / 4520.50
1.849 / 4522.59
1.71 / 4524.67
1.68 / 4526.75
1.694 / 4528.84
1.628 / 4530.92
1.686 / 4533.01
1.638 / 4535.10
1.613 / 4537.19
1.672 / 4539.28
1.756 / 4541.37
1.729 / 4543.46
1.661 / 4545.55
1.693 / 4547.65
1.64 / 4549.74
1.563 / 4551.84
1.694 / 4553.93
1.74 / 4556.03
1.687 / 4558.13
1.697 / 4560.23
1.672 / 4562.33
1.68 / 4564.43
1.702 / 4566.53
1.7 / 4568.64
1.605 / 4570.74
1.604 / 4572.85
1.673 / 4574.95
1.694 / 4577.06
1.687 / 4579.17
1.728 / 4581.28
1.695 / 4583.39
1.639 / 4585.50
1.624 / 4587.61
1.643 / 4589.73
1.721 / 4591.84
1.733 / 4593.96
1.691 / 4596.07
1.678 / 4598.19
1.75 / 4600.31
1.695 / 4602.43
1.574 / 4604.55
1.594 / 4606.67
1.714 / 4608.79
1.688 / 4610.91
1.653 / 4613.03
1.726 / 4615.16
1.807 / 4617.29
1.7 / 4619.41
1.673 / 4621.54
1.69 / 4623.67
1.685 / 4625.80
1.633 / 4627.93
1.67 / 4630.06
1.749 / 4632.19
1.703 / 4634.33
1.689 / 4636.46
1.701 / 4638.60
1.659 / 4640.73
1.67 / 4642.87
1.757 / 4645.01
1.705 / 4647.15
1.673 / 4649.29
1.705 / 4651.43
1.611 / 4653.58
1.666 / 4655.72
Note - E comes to 10.0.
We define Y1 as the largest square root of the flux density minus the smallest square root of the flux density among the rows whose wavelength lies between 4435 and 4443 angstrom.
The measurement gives 0.046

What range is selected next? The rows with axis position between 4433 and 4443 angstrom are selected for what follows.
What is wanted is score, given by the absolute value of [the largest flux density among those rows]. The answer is 1.71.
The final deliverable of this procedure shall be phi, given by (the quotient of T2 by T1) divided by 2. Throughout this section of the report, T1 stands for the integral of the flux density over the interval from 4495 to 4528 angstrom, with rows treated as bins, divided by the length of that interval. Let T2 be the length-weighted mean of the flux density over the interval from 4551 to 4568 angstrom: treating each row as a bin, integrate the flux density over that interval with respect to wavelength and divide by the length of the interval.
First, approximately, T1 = 1.70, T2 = 1.681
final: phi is 0.495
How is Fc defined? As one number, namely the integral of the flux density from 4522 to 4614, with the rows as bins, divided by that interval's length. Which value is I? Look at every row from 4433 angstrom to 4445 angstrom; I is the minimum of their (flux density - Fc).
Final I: -0.09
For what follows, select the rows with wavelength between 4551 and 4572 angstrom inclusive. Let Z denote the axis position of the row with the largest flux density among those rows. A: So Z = 4556.03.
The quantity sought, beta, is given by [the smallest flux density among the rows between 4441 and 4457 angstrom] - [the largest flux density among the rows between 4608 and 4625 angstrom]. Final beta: -0.204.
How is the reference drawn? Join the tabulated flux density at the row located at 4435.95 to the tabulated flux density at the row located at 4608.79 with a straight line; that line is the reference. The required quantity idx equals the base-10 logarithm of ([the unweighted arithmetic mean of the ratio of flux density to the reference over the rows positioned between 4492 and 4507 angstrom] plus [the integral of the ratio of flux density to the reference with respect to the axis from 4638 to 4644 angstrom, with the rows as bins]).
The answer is 0.83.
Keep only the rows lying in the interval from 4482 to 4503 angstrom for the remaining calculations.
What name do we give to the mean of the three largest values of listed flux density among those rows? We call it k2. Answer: 1.74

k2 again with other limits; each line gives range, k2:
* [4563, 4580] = 1.70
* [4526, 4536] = 1.69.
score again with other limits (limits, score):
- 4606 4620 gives 1.81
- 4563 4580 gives 1.70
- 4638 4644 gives 1.70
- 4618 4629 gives 1.70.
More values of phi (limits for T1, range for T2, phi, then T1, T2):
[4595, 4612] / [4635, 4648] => 0.507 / 1.67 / 1.697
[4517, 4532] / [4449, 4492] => 0.486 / 1.72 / 1.674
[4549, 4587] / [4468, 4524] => 0.507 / 1.67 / 1.694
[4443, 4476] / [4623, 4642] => 0.507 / 1.66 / 1.687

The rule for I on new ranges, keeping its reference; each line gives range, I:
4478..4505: -0.03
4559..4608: -0.10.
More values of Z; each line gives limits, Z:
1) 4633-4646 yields 4645.01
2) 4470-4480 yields 4474.94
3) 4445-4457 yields 4448.22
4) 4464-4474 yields 4466.70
